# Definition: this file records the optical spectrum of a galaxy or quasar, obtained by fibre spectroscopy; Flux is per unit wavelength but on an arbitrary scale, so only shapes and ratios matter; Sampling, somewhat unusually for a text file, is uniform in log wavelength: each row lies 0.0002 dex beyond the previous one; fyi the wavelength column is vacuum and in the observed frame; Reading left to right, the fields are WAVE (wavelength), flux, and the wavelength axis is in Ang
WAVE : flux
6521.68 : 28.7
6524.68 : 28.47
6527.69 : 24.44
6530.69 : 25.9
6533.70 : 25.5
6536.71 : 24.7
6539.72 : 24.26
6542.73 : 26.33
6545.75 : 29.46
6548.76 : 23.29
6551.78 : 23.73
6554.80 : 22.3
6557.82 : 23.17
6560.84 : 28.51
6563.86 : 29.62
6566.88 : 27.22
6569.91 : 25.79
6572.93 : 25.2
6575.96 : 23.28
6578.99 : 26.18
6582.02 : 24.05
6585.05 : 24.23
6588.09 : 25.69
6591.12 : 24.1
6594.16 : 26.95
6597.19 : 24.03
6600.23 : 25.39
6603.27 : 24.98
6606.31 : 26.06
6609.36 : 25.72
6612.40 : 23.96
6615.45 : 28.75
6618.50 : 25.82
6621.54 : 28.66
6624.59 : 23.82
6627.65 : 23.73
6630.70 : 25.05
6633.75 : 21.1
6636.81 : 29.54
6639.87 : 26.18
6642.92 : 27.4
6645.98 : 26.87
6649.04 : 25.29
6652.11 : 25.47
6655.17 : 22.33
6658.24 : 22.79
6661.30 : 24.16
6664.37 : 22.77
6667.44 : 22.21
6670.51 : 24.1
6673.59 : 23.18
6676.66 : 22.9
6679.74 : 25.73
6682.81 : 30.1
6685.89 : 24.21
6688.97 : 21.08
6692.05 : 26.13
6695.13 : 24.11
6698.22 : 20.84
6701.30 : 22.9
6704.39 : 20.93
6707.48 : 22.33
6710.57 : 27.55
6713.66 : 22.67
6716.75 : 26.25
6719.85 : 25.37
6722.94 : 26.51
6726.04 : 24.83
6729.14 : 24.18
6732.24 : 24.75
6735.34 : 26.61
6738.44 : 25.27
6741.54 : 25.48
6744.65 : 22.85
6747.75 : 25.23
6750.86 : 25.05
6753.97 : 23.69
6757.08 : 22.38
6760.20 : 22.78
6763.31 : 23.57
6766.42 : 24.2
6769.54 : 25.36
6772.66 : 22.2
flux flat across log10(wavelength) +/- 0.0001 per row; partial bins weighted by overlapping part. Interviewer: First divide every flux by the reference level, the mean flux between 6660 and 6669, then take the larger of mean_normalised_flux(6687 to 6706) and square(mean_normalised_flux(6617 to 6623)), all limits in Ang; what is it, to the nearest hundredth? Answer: 1.40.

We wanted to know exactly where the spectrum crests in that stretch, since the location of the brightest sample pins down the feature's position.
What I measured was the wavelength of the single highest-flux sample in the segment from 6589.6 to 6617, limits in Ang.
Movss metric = 6615.45 Ang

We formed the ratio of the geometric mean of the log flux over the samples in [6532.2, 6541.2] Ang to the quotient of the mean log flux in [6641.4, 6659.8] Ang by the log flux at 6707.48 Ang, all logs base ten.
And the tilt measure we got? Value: 1.35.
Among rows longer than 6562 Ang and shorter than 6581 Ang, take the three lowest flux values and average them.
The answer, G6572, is 24.8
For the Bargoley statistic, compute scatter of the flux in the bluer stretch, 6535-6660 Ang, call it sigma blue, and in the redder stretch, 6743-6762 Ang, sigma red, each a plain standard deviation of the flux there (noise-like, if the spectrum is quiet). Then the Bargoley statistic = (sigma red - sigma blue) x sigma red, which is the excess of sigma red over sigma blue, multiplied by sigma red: -1.1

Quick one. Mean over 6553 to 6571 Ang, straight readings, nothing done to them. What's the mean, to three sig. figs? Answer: 26.1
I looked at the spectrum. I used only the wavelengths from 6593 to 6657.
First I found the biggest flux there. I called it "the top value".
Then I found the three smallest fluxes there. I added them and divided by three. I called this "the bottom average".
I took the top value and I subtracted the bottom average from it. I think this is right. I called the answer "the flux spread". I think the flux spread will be 7.15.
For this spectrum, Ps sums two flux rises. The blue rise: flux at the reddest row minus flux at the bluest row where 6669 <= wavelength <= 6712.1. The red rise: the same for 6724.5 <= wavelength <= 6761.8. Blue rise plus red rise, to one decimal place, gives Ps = 1.4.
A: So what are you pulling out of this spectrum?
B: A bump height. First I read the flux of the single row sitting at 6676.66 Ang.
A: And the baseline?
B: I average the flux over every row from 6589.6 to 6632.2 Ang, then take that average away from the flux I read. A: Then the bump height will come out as -2.6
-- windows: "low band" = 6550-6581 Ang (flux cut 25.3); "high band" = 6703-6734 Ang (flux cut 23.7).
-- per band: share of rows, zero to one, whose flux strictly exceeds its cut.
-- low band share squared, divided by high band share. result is 0.36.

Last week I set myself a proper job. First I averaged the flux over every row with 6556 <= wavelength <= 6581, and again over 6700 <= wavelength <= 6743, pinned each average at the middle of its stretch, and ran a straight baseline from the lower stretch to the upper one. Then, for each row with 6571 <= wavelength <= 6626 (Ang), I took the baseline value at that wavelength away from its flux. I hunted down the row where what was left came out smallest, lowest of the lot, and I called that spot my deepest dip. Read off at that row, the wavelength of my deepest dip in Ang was 6575.96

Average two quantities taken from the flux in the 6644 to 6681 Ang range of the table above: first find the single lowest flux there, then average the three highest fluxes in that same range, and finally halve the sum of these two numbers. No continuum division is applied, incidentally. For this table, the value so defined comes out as 24.1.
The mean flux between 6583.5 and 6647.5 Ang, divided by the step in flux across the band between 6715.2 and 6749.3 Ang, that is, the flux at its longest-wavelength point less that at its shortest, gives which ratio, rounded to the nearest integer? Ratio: -25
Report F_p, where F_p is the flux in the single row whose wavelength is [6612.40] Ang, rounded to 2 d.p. 23.96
